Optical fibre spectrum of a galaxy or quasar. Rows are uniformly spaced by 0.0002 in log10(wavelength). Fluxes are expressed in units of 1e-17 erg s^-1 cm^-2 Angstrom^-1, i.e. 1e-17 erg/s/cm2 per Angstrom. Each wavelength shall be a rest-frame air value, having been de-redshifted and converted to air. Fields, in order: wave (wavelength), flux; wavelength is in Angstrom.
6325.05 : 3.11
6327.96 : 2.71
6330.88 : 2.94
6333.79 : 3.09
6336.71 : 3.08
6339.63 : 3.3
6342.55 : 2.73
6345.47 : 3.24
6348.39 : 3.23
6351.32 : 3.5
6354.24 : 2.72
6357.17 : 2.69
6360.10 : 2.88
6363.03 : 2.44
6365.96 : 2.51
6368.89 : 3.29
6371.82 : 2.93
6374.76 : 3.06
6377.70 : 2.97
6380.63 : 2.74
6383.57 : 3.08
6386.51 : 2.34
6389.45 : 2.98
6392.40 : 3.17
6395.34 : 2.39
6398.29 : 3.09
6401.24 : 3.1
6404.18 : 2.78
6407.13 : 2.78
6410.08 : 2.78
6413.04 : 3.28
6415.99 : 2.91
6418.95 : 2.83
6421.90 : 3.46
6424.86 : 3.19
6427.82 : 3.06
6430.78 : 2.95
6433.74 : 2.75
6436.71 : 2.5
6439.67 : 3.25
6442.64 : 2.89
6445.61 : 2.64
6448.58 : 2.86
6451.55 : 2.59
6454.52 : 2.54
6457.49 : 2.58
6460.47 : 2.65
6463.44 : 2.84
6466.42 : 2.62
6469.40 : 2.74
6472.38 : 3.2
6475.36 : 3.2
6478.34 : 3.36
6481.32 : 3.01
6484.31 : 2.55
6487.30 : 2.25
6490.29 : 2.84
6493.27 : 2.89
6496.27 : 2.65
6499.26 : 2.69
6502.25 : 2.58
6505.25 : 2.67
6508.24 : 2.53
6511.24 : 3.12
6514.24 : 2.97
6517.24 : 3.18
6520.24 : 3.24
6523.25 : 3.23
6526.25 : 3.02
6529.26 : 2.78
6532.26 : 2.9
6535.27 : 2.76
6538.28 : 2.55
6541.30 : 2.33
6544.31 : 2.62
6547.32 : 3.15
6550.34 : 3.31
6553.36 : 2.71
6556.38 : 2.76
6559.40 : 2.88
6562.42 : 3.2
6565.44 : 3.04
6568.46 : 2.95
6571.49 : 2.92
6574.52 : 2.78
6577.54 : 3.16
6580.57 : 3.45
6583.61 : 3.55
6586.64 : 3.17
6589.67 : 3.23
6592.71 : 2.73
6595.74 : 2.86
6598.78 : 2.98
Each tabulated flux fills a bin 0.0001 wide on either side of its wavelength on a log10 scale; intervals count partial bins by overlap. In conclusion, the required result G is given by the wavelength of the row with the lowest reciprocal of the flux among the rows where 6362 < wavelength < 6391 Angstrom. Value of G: 6368.89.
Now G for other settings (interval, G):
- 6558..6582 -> 6580.57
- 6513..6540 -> 6520.24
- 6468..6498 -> 6478.34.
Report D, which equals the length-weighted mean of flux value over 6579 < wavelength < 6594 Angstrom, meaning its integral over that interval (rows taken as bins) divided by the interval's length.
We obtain 3.23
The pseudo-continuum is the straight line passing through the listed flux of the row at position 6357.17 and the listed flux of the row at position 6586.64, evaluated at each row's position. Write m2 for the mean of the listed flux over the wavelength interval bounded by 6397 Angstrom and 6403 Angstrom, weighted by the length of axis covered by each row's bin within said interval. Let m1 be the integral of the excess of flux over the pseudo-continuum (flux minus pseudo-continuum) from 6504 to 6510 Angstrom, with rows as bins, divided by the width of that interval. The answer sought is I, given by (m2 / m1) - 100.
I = -108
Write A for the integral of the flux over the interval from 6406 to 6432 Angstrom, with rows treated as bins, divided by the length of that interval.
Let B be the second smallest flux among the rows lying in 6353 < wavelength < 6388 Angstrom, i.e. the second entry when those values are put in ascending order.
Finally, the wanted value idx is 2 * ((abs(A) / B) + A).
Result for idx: 8.55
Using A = 3.03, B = 2.44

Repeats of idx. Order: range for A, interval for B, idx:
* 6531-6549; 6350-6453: 7.72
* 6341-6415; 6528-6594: 8.10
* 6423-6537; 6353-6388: 8.04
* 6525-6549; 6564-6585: 7.42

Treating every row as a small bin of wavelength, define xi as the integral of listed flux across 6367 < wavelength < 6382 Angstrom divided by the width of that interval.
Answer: 2.99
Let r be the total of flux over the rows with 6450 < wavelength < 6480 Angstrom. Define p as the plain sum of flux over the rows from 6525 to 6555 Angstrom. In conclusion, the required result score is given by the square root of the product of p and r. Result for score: 28.2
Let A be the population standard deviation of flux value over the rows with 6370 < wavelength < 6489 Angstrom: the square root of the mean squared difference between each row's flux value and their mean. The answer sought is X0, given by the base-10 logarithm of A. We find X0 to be -0.55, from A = 0.284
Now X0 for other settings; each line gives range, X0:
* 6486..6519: -0.58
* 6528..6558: -0.57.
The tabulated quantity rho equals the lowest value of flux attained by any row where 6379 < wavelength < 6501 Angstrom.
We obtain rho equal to 2.25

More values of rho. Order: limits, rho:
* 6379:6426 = 2.34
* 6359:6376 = 2.44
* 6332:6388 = 2.34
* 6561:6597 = 2.73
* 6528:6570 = 2.33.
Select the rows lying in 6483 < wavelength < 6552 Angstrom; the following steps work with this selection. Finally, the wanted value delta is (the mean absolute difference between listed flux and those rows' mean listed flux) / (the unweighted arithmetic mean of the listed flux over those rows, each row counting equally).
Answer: 0.09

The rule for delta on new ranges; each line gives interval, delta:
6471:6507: 0.09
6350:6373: 0.10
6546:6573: 0.05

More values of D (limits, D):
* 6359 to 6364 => 2.67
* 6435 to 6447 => 2.82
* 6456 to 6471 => 2.69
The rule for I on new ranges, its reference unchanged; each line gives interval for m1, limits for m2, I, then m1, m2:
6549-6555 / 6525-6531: -129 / -0.1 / 2.90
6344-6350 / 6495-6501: -95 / 0.6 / 2.67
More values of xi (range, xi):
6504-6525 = 3.00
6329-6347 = 3.06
